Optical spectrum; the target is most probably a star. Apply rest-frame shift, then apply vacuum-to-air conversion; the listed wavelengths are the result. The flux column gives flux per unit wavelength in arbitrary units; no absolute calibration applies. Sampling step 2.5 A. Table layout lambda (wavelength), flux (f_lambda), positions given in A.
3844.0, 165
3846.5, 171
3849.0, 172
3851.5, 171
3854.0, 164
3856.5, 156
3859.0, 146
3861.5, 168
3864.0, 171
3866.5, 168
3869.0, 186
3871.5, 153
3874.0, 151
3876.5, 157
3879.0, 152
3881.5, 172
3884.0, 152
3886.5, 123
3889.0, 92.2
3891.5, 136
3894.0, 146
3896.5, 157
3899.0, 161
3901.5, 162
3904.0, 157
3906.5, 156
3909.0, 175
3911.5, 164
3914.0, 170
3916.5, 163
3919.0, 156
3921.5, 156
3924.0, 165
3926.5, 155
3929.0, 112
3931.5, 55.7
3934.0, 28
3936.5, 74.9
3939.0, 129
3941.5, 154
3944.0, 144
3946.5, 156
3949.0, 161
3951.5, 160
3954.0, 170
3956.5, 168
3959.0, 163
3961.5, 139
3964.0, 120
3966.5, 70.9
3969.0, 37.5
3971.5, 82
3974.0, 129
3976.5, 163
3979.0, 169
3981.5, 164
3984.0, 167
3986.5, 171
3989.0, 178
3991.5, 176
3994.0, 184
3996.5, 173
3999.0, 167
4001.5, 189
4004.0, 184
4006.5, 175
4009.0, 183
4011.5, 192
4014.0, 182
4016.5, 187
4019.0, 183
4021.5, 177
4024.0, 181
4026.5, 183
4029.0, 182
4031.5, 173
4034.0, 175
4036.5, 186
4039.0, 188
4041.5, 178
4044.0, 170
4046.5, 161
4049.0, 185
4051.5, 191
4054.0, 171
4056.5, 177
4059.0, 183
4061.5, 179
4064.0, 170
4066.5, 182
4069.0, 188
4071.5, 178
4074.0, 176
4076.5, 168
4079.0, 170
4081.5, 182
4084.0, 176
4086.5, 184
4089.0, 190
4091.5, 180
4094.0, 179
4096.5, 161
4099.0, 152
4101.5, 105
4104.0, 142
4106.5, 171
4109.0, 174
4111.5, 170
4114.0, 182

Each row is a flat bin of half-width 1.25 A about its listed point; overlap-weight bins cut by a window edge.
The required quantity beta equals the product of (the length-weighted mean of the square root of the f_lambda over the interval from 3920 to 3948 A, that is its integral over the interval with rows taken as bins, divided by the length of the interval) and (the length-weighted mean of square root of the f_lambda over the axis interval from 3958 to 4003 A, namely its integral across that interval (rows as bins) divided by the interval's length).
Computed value 129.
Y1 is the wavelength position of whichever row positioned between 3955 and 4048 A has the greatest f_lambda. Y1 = 4011.5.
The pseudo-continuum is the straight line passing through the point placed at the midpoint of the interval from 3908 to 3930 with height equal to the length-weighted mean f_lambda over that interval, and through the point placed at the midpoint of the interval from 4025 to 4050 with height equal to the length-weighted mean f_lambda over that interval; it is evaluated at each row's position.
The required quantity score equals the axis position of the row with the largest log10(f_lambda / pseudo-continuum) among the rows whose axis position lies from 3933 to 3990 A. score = 3989.0 A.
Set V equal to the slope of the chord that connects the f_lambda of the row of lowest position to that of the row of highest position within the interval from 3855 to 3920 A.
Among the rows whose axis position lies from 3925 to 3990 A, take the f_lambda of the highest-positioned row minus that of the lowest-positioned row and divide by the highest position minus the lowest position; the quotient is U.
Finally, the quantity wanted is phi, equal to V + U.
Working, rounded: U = 0.4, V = 0.00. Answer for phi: 0.4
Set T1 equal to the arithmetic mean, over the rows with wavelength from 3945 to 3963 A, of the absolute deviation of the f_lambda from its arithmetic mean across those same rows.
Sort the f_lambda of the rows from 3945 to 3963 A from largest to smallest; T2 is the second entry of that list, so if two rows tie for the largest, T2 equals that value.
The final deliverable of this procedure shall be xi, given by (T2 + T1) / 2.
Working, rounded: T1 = 7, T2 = 168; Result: 87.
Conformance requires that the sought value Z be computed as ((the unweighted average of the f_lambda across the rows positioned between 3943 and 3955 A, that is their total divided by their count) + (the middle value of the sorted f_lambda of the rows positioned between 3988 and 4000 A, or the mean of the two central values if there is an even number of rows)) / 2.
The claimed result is 167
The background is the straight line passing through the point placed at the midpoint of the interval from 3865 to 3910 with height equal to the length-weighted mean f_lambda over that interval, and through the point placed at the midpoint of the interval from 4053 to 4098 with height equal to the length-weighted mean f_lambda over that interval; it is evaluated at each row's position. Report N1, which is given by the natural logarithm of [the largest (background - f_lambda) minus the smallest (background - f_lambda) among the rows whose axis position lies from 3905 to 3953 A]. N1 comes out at 5.0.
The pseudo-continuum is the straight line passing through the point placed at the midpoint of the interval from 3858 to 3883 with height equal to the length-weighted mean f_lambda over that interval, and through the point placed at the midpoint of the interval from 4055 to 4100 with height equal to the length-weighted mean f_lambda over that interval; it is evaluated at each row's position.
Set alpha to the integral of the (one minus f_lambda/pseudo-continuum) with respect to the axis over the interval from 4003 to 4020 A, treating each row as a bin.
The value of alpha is -1.2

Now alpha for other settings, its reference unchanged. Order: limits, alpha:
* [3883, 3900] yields 2.7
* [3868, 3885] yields 0.3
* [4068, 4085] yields 0.0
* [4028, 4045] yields -0.5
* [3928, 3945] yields 6.9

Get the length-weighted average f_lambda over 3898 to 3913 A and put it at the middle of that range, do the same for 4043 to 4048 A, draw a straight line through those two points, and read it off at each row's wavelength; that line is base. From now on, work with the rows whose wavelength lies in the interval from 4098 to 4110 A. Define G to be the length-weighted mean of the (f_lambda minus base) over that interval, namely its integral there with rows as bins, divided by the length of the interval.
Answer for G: -20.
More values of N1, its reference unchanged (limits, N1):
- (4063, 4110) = 4.5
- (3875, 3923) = 4.4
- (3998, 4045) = 3.3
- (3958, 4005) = 5.0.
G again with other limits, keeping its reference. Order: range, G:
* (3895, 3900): -4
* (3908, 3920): 3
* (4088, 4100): 5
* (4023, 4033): 14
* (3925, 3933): -56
